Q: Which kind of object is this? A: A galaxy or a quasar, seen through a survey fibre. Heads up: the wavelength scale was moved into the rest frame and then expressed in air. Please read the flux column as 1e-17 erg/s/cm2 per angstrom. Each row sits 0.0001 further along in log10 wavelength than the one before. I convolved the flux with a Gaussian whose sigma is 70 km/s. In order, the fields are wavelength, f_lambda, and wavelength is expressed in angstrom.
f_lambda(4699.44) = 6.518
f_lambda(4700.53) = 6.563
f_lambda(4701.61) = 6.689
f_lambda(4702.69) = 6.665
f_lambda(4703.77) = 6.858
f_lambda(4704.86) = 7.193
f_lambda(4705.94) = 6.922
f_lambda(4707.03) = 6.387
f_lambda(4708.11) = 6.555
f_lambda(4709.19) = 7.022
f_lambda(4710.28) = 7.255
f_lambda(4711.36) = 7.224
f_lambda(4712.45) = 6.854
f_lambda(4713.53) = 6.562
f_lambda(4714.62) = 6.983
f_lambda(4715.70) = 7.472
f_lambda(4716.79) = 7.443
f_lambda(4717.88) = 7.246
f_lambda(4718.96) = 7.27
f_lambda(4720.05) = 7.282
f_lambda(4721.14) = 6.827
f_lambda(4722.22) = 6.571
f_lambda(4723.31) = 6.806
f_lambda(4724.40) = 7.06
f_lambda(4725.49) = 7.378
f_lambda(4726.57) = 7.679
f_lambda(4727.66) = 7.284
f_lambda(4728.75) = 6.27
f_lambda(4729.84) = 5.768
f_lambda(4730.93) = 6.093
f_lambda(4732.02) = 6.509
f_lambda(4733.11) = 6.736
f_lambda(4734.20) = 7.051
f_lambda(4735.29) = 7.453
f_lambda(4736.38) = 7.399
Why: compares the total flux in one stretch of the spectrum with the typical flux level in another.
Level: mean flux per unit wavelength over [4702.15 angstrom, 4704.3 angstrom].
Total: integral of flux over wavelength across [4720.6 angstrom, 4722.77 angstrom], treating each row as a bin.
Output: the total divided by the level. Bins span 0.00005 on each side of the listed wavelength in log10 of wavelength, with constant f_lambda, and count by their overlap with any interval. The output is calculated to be 2.15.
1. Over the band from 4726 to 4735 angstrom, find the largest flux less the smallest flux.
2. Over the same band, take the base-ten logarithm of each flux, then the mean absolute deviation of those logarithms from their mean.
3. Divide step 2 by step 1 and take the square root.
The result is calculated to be 0.1323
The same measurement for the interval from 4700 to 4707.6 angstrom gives 0.1270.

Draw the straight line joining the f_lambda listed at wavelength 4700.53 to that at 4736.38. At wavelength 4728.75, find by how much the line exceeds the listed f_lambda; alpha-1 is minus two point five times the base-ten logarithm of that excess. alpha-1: 0.05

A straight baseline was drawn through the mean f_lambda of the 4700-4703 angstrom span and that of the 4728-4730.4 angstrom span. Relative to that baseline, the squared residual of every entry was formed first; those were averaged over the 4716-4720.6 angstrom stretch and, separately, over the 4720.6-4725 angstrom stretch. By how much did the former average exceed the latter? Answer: 0.6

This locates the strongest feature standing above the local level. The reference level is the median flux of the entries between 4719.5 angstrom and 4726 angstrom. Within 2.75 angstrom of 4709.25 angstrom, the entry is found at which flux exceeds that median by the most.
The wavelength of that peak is 4710.28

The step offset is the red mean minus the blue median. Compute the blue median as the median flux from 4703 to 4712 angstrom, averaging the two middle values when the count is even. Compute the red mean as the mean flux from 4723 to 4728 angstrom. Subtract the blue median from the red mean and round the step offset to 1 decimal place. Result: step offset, 0.3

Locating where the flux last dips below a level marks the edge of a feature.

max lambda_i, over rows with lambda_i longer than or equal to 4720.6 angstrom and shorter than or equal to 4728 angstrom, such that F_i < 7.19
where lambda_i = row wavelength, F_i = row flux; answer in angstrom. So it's 4724.40 angstrom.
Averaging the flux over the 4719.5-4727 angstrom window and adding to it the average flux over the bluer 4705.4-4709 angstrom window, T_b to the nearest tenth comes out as 13.7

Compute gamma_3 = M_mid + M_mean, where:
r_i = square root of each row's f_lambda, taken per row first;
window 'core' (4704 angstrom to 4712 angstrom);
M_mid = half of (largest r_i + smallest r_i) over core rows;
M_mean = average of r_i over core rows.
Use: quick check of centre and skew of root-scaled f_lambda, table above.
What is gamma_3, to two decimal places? 5.24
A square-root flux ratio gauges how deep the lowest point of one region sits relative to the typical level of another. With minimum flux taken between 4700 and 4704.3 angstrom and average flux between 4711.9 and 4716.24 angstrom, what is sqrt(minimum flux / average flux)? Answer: 0.97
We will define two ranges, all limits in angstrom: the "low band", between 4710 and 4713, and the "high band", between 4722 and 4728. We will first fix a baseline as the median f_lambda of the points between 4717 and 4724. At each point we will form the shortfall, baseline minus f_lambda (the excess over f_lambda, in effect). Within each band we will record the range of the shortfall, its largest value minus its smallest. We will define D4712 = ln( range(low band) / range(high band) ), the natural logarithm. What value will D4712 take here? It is -1.0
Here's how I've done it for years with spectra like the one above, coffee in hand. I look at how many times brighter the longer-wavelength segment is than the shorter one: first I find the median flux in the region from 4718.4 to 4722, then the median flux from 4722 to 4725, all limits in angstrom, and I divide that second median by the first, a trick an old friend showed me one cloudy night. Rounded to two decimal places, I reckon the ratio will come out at 0.94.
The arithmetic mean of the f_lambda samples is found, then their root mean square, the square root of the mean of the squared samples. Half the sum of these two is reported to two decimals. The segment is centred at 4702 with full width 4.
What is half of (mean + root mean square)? 6.69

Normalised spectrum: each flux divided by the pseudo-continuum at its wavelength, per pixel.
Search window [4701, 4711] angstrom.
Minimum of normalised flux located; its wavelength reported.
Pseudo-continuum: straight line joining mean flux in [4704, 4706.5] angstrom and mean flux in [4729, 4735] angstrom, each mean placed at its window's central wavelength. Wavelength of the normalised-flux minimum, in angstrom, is 4707.03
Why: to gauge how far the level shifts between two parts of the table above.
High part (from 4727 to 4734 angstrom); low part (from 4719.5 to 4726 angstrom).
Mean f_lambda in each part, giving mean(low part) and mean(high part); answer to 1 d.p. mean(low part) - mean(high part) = 0.5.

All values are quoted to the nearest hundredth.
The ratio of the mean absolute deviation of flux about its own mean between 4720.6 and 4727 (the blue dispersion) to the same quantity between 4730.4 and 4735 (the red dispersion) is 1.08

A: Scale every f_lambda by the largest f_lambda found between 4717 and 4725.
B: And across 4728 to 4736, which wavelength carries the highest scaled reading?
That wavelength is 4735.29 angstrom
